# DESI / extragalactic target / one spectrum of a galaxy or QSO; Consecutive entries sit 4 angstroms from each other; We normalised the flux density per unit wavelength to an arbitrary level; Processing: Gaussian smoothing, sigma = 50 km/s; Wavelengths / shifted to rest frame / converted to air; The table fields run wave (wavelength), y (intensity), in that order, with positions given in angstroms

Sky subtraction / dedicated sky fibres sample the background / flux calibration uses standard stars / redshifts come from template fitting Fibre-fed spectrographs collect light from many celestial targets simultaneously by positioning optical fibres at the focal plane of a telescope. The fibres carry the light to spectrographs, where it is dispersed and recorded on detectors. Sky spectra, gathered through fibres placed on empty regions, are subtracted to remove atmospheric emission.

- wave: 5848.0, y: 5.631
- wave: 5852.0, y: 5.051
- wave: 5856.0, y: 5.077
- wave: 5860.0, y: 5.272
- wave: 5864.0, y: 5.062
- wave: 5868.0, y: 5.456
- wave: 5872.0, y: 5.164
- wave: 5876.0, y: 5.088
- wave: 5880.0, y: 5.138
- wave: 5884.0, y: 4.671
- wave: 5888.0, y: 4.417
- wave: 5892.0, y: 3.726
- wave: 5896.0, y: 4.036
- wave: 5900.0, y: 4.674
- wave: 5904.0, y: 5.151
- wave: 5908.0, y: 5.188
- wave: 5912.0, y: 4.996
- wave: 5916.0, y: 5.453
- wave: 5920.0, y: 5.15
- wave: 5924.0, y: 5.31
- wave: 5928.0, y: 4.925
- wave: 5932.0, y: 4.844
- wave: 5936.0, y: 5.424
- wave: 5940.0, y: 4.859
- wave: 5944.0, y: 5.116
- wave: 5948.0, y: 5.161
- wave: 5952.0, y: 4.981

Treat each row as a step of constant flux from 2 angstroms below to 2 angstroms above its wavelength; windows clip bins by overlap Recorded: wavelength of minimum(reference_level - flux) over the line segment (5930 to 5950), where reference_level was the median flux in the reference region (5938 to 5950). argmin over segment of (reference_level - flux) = 5936.0 angstroms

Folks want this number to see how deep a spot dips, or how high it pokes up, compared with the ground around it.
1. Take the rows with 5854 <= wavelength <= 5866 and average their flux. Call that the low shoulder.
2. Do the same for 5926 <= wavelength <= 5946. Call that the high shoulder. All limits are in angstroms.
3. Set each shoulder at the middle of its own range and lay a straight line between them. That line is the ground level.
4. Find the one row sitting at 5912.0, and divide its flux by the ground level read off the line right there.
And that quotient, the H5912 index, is 0.99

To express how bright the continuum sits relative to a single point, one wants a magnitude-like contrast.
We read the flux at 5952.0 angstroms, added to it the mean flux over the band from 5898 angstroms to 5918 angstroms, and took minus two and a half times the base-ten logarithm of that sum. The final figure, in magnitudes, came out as -2.51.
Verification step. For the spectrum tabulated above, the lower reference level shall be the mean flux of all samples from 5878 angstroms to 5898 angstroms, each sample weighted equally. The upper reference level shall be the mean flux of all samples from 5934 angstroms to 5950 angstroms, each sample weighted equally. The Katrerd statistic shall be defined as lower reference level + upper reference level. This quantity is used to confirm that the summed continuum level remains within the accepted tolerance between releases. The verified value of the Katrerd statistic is 9.5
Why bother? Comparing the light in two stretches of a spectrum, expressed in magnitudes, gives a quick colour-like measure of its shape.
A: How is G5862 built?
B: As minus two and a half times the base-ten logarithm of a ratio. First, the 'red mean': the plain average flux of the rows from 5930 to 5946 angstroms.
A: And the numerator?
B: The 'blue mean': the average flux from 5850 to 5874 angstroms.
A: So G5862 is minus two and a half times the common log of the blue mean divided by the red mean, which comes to -0.025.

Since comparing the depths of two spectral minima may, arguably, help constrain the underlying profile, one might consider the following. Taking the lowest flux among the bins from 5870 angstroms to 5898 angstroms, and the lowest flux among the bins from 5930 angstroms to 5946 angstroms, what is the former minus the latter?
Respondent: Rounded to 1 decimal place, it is -1.1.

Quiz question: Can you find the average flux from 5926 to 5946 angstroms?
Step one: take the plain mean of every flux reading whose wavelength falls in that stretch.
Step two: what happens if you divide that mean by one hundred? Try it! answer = 0.0503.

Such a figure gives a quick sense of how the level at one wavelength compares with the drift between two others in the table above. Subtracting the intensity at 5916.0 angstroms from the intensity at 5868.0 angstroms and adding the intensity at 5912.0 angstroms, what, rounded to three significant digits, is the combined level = 5.00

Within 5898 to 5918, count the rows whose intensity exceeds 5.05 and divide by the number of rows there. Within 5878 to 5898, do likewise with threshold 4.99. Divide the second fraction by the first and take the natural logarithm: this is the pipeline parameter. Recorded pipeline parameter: -1.1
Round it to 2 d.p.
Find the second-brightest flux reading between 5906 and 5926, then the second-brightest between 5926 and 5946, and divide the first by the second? 1.04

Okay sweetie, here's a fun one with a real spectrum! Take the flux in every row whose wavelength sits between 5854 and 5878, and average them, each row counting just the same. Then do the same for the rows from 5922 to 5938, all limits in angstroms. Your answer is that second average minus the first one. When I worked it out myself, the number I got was -0.1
